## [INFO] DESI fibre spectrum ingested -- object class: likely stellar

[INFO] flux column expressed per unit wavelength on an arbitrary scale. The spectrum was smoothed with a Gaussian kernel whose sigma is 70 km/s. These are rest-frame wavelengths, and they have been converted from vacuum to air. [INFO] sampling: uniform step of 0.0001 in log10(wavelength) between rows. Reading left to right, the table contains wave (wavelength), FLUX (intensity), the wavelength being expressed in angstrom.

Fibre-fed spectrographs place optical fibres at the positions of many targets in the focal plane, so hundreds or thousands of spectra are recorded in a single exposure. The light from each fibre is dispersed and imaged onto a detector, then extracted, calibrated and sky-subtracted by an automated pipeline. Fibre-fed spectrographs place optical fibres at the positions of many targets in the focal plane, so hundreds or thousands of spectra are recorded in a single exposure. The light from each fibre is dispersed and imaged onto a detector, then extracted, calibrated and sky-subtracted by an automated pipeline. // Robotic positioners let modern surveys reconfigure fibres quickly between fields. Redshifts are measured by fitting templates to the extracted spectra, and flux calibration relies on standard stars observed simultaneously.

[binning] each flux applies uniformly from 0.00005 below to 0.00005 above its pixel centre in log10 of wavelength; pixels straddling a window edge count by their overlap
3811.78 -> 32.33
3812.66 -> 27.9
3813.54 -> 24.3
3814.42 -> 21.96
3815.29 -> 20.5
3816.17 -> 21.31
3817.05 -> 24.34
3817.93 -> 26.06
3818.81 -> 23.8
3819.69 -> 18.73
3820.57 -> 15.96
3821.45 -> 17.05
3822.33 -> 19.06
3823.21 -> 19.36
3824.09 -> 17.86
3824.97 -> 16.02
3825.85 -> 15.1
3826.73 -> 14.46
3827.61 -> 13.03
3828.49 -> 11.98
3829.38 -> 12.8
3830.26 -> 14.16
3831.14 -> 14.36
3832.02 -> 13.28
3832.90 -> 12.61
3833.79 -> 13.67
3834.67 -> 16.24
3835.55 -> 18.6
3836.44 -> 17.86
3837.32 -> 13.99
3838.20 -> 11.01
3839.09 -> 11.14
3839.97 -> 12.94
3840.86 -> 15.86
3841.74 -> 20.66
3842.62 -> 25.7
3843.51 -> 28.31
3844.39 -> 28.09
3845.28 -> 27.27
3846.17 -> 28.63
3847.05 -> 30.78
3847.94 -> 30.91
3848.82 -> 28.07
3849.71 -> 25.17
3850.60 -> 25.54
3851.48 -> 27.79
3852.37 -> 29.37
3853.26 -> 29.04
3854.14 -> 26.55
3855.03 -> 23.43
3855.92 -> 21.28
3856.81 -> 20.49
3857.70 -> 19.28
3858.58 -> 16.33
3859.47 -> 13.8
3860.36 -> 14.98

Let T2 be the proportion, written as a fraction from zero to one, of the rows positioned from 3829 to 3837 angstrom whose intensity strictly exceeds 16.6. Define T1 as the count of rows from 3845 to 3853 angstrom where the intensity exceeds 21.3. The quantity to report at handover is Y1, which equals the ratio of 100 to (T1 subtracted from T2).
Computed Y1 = -11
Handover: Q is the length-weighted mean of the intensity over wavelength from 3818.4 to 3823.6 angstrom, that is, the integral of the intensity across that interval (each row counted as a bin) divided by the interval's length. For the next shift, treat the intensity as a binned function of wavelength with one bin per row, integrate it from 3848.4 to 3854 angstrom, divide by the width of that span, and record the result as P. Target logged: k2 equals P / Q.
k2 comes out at 1.4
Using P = 27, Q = 19.0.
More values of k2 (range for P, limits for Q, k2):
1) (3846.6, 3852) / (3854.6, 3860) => 1.5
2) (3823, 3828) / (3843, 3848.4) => 0.5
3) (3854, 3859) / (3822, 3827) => 1.2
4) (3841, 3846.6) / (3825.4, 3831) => 1.9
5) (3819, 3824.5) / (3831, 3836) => 1.2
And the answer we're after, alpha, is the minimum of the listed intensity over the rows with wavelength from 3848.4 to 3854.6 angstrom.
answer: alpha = 25.17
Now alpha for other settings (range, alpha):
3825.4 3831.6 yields 11.98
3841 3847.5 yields 20.66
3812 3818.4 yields 20.5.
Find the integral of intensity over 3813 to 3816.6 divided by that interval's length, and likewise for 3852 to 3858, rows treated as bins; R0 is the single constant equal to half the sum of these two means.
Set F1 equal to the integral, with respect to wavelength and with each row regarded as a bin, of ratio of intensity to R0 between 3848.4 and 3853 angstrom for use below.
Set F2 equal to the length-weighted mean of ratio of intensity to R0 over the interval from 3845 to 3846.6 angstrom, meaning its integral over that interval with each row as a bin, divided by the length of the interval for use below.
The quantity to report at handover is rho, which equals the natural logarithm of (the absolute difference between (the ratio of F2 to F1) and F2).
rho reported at 0.0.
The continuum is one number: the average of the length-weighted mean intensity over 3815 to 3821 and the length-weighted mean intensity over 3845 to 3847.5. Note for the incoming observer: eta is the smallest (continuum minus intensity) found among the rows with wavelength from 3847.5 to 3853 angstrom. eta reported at -6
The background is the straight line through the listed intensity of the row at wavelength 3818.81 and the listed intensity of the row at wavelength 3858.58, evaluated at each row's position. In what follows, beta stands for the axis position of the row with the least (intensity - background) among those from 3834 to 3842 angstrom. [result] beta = 3838.20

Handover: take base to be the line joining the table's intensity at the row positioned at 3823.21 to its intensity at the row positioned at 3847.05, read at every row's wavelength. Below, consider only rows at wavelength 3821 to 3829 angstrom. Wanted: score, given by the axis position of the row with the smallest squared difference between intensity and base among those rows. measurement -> 3823.21 angstrom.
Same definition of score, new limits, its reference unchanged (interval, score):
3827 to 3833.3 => 3827.61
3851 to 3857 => 3852.37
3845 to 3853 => 3847.05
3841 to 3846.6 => 3843.51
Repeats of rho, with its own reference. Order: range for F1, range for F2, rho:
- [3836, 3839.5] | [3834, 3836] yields -1.0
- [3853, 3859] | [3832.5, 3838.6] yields -0.6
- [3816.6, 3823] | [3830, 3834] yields -0.7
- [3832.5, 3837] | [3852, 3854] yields -0.2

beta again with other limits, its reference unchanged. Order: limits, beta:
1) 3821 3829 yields 3828.49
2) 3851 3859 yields 3858.58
